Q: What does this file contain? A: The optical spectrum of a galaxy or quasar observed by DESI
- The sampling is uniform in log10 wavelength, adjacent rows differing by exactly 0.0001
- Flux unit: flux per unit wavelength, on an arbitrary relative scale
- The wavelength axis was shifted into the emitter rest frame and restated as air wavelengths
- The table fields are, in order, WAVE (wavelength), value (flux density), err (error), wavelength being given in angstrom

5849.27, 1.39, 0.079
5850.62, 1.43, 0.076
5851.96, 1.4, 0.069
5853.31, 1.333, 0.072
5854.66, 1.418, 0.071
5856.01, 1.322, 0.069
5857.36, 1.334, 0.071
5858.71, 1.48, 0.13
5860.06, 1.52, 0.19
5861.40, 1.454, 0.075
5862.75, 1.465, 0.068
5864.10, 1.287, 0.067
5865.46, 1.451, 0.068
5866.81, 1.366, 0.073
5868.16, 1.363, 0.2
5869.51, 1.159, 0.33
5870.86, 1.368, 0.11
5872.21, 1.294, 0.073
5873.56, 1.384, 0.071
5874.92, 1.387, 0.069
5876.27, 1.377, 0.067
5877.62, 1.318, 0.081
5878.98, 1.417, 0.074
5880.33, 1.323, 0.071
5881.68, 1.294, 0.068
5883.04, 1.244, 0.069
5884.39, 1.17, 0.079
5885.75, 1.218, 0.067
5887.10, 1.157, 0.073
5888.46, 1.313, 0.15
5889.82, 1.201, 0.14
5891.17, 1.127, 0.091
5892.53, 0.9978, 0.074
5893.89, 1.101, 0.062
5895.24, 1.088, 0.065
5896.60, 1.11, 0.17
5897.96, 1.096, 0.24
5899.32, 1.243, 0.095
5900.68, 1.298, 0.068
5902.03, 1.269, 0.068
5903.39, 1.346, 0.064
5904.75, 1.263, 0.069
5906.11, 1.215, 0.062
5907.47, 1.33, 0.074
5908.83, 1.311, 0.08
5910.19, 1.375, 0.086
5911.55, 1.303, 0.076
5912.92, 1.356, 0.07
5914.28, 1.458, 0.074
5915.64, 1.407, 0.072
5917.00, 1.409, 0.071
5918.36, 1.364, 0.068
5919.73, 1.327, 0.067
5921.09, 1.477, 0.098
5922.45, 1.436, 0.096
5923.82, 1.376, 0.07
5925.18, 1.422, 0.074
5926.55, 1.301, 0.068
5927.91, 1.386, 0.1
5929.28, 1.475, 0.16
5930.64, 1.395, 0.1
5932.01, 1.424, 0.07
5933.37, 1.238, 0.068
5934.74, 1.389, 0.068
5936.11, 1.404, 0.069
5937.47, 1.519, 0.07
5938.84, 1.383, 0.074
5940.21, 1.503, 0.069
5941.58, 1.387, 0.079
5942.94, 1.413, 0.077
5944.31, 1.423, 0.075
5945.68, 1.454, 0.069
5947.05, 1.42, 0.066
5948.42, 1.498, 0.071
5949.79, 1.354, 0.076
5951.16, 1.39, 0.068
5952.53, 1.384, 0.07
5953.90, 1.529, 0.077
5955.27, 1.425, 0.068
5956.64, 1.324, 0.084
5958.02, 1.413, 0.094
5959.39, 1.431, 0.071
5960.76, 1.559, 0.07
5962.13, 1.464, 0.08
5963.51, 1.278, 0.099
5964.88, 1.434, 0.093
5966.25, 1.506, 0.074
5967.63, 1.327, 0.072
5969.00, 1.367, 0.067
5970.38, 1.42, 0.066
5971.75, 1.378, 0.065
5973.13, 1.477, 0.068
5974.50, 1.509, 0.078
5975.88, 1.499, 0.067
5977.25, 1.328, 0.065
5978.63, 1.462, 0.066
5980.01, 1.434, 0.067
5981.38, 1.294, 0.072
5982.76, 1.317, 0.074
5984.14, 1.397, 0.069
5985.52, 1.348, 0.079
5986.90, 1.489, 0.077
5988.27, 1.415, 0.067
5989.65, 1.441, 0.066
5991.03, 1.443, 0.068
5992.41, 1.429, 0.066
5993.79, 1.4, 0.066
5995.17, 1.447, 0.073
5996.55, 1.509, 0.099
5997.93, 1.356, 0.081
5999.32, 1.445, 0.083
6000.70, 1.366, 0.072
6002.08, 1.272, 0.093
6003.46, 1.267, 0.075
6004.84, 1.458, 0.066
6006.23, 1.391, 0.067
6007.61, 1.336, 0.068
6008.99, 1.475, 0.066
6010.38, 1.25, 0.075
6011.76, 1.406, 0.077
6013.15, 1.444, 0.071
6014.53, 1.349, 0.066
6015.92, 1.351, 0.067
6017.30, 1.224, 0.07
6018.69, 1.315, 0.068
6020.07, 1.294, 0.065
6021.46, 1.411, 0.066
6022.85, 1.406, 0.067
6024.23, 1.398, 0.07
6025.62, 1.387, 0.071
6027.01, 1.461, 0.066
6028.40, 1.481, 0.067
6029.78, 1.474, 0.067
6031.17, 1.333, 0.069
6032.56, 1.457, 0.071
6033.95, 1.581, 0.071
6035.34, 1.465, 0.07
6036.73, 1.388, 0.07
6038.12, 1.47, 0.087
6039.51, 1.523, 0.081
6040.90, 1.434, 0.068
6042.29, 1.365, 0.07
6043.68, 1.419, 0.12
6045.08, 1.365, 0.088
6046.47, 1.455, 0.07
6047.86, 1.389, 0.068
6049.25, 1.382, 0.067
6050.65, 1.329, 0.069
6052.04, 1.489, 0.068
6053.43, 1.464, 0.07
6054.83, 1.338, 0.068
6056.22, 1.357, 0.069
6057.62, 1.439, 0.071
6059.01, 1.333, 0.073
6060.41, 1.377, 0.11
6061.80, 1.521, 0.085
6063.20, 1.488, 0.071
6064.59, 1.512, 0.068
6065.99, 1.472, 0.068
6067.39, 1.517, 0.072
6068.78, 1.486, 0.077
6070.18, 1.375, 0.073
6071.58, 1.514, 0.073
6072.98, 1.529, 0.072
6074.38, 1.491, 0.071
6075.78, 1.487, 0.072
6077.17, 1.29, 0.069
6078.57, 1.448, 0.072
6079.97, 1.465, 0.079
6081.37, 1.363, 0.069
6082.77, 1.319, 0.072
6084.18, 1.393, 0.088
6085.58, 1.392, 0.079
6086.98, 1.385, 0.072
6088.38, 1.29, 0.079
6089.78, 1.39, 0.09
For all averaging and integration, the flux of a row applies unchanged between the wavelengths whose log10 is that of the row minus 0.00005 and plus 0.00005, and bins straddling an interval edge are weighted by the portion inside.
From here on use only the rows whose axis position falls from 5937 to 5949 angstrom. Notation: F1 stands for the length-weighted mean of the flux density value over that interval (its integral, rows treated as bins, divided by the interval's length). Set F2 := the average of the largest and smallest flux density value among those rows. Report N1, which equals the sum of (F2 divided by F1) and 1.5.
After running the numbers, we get 2.506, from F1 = 1.44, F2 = 1.45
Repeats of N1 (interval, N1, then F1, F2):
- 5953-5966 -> 2.492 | 1.43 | 1.42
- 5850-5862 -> 2.507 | 1.41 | 1.42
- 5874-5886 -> 2.488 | 1.31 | 1.29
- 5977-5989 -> 2.501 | 1.39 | 1.39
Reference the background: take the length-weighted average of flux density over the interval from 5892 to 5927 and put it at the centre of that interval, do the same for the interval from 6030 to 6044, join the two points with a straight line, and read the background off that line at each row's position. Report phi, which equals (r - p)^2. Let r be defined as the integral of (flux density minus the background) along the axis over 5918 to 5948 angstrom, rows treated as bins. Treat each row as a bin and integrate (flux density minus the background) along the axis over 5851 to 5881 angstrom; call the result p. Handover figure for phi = 2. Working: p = 3.8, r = 2.5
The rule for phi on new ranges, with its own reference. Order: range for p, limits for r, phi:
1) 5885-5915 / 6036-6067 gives 0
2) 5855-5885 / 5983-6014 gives 10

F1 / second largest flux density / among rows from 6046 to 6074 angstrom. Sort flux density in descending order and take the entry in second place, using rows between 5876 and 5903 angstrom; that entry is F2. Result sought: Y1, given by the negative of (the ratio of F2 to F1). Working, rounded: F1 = 1.521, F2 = 1.377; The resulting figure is -0.91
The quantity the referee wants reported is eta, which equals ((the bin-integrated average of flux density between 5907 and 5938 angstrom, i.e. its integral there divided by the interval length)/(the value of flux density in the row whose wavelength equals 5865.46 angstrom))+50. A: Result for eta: 50.96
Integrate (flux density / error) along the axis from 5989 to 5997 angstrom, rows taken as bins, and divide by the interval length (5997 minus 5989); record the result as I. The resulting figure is 20.3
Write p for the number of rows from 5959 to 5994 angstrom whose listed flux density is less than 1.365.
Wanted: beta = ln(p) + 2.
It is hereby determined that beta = 3.8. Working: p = 6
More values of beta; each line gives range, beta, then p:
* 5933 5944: 2.0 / 1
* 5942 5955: 2.0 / 1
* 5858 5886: 4.3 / 10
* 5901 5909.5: 3.8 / 6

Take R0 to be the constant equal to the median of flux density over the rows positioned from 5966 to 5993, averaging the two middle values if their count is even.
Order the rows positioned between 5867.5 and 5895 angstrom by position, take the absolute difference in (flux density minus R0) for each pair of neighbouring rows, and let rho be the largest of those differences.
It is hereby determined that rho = 0.209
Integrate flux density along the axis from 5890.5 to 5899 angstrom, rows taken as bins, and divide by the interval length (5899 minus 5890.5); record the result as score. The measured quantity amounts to 1.09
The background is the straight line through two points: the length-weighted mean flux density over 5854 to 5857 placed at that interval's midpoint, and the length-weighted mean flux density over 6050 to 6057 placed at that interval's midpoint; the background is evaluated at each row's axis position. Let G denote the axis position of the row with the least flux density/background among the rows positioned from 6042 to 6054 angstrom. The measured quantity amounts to 6050.65 angstrom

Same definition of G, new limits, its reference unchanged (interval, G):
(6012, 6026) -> 6017.30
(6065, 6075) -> 6070.18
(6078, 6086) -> 6082.77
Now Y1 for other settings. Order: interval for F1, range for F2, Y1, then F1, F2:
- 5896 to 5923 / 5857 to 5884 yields -1.02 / 1.458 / 1.48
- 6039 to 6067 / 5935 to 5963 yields -1.01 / 1.521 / 1.529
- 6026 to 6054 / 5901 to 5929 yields -0.96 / 1.523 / 1.458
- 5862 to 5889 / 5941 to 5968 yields -1.05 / 1.451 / 1.529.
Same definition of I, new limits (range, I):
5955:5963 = 18.5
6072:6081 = 20.1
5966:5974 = 20.6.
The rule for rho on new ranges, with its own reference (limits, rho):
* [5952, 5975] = 0.186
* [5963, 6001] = 0.179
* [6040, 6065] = 0.160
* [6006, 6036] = 0.225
